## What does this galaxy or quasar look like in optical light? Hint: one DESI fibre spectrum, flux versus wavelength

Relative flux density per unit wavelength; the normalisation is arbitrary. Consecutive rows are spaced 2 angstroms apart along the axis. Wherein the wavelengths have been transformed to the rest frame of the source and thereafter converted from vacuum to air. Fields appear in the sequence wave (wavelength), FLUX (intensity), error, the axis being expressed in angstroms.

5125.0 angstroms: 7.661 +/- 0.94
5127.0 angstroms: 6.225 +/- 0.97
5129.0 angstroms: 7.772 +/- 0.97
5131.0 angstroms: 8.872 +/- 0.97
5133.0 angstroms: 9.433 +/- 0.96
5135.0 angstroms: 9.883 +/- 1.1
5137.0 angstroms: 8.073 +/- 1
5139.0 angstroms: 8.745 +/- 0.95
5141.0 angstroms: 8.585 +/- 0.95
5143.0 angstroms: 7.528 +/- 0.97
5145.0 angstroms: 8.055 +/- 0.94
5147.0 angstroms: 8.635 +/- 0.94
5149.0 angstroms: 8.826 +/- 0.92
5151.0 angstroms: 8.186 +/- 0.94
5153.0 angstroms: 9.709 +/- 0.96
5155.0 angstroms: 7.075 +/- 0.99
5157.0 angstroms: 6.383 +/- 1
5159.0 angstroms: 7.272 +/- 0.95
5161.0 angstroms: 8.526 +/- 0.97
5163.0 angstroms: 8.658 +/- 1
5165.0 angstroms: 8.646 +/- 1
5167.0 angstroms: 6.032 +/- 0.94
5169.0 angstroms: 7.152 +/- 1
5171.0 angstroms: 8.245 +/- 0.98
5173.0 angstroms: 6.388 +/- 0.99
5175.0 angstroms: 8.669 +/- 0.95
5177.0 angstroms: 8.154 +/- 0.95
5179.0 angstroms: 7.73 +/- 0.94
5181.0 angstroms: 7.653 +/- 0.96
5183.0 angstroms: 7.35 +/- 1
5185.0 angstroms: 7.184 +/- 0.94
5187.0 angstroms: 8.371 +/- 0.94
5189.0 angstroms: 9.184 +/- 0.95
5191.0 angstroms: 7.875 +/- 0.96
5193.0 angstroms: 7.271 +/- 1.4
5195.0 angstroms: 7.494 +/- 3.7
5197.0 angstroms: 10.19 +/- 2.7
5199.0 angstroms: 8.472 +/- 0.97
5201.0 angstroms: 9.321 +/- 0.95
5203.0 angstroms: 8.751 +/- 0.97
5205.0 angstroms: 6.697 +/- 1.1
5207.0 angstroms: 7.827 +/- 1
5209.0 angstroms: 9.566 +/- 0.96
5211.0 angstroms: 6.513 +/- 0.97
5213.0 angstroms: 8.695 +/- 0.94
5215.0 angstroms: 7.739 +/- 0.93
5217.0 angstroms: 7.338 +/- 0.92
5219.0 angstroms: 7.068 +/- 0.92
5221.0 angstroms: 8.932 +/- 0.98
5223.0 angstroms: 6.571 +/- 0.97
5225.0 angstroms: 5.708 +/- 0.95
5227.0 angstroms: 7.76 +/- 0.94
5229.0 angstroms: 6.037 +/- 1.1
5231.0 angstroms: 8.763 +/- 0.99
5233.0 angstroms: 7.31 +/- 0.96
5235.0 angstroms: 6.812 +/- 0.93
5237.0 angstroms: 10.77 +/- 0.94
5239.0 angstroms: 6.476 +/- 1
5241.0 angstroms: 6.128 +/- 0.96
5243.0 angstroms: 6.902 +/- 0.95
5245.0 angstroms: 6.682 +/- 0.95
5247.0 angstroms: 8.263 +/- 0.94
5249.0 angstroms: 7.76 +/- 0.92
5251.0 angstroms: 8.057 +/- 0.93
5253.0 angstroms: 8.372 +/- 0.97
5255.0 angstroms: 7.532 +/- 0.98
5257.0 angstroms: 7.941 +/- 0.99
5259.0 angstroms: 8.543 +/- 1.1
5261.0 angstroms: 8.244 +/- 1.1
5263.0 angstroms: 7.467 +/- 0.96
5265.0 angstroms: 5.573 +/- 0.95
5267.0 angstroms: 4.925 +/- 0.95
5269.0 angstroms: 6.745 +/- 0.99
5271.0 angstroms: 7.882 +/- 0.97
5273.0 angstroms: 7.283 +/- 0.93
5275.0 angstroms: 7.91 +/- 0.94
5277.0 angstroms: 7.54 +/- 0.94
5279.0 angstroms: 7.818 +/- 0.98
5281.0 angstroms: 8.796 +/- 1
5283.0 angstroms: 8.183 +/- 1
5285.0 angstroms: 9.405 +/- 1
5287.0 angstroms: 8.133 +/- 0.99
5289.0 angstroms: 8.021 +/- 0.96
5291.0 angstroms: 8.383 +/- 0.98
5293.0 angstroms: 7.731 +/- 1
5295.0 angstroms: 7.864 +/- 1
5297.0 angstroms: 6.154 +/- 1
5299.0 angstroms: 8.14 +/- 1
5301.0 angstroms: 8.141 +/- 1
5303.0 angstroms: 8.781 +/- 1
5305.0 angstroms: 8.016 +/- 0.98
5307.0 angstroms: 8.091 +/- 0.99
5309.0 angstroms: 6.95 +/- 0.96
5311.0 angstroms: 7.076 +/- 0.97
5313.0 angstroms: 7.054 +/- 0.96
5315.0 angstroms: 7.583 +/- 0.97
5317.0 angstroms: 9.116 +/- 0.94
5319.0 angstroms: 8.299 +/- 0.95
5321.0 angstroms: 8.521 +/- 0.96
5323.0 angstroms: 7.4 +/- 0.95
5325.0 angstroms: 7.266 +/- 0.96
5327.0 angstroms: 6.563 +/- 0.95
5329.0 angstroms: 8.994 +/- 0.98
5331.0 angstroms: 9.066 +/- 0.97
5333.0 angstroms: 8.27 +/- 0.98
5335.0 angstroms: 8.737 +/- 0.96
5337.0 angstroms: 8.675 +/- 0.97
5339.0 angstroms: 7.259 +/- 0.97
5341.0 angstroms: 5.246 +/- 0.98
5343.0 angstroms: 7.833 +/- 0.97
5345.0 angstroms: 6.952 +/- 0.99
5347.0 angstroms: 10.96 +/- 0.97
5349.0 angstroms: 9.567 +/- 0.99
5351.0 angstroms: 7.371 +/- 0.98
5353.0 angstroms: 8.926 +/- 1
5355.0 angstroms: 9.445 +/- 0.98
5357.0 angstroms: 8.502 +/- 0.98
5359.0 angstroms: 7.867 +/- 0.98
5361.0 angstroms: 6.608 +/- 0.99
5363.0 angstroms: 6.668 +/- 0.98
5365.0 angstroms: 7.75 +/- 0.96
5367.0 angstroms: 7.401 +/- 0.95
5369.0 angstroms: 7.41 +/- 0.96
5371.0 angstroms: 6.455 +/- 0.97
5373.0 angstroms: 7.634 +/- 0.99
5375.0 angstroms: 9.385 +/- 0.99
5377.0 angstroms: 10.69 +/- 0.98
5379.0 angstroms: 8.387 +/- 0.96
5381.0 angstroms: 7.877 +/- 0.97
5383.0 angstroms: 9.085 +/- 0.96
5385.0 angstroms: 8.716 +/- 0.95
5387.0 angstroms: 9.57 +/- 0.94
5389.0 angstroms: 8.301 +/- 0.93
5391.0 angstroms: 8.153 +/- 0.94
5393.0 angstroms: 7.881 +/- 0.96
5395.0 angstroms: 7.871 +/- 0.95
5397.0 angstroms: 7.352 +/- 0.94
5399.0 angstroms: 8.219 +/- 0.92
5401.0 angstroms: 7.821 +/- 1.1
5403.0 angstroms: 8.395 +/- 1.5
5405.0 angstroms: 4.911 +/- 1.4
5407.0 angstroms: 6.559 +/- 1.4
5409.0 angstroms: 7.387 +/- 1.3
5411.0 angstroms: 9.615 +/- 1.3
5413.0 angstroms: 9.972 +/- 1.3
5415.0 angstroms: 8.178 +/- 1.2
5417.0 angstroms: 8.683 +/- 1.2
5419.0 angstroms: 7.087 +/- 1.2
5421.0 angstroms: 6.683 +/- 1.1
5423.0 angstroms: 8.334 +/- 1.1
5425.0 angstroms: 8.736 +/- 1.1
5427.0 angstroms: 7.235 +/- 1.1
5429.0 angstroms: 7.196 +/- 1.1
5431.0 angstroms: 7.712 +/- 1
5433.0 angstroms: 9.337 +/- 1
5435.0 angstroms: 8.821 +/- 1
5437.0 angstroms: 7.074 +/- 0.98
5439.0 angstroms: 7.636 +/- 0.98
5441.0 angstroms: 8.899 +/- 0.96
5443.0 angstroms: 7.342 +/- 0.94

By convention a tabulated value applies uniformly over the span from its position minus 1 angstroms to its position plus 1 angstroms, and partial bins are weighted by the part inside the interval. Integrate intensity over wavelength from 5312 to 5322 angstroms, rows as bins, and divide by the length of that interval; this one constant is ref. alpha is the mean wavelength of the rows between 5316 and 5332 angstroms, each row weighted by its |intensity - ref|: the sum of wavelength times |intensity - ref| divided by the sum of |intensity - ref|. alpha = 5325.0 angstroms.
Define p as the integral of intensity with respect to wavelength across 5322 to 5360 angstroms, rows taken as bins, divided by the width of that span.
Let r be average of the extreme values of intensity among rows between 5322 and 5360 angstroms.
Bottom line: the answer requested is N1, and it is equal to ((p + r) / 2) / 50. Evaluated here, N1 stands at 0.1626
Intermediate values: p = 8.15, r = 8.1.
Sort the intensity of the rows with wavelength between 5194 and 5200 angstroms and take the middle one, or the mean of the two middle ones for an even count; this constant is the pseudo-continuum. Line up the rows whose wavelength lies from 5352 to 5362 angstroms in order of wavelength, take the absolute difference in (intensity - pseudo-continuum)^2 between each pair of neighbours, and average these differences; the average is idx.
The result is 1.3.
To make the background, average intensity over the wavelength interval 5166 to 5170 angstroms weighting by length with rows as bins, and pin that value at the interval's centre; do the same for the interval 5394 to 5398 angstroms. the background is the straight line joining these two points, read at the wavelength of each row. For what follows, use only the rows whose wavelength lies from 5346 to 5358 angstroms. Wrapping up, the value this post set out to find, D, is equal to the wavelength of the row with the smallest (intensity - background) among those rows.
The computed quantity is 5351.0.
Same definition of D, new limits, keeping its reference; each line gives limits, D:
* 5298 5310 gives 5309.0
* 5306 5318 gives 5309.0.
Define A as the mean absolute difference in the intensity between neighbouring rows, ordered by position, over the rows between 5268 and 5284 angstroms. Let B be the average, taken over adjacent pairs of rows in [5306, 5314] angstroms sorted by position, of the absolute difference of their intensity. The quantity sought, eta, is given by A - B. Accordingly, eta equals 0.23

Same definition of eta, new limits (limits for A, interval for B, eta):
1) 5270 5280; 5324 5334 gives -0.53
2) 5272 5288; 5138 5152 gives 0.24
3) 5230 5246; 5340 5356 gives -0.23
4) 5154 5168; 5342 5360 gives -0.58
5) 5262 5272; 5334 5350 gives -0.39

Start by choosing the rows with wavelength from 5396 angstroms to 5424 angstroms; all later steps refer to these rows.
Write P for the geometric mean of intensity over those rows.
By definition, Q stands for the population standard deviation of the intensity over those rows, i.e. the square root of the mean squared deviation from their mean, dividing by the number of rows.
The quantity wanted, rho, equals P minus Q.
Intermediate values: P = 7.69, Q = 1.25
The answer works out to 6.4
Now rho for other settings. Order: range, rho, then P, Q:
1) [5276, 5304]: 7.3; 8.04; 0.71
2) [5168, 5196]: 7.0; 7.73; 0.69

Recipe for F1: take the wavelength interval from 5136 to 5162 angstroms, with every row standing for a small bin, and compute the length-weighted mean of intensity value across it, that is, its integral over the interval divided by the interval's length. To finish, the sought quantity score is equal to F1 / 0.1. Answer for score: 81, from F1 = 8.1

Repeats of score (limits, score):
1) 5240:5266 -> 75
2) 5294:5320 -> 78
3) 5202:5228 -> 76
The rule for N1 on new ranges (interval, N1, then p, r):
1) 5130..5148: 0.1735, 8.65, 8.7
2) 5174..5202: 0.1690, 8.21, 8.7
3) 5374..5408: 0.1599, 8.19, 7.8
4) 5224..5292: 0.1544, 7.59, 7.8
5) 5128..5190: 0.1605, 8.10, 8.0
